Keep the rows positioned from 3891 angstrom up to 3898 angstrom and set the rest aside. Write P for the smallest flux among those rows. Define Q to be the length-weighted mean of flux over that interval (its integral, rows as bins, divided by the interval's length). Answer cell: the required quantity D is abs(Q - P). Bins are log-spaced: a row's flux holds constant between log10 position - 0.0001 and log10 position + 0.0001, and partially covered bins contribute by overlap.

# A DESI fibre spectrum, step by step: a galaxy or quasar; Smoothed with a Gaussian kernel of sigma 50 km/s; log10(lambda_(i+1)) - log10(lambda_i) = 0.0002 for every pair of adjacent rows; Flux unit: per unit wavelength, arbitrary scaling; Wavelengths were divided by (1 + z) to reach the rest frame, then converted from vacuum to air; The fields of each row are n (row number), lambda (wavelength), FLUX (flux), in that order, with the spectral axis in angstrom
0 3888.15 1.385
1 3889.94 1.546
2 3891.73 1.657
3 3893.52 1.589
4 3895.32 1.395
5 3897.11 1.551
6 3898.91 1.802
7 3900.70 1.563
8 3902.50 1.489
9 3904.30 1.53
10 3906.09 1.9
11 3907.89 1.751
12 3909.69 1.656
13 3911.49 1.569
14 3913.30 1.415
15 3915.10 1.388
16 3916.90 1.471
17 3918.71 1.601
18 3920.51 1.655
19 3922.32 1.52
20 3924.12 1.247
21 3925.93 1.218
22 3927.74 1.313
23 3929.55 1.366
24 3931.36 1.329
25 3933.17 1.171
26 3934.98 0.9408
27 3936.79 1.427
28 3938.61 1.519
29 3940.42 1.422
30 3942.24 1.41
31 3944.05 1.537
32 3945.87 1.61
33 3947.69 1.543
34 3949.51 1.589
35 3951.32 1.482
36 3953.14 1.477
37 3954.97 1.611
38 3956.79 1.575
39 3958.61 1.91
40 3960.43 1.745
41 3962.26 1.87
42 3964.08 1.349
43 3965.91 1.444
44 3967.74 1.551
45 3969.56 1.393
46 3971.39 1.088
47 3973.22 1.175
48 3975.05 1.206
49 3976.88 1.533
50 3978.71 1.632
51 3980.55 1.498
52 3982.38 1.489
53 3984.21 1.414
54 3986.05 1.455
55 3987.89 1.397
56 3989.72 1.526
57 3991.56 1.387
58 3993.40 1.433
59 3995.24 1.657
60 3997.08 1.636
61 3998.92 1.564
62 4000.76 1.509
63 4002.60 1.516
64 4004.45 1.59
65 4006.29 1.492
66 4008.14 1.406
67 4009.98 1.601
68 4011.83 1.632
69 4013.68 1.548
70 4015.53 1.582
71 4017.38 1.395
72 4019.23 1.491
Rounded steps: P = 1.395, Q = 1.55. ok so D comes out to 0.15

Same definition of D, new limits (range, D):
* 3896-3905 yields 0.09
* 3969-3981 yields 0.27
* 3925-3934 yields 0.11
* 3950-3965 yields 0.28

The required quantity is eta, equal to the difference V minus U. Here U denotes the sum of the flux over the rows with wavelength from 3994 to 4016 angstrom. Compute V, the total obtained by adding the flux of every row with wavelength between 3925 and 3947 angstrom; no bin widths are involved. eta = -2.5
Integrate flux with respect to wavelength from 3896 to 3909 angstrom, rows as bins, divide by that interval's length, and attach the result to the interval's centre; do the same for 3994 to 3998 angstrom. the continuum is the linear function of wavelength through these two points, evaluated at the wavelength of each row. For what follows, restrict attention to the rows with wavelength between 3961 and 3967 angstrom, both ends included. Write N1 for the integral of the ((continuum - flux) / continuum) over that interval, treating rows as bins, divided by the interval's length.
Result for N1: 0.04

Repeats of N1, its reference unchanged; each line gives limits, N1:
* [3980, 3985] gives 0.10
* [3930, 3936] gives 0.29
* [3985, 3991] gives 0.11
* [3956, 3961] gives -0.07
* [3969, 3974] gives 0.26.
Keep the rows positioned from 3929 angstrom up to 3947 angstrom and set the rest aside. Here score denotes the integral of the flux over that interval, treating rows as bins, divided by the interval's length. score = 1.38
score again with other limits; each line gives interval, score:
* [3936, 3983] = 1.50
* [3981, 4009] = 1.50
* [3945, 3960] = 1.60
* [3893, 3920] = 1.58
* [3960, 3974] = 1.44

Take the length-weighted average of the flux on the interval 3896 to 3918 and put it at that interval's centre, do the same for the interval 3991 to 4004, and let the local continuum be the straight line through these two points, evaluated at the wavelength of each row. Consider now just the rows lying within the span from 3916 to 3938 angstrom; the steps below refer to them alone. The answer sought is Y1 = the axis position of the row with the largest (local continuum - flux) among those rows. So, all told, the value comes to 3934.98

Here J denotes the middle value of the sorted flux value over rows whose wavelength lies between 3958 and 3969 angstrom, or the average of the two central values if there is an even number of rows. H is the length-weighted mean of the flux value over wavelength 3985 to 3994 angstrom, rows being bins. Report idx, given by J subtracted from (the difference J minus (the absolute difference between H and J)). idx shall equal -0.21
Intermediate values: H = 1.44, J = 1.6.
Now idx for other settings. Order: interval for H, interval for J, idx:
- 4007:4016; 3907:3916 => -0.02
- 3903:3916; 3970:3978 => -0.41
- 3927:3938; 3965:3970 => -0.18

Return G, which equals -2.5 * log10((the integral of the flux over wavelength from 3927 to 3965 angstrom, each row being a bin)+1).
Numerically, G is -4.40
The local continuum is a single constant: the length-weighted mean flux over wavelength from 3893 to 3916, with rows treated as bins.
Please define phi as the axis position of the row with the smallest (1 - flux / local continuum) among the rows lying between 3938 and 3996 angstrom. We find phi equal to 3958.61 angstrom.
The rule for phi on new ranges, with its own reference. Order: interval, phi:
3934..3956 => 3954.97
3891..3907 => 3906.09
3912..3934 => 3920.51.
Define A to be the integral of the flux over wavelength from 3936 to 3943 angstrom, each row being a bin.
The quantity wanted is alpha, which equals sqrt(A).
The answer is 3.18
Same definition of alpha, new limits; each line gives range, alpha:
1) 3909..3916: 3.24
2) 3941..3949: 3.49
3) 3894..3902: 3.55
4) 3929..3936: 2.90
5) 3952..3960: 3.63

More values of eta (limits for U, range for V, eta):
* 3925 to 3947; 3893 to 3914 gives 2.9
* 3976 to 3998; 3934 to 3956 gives -0.5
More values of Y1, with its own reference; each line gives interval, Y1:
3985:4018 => 3991.56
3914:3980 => 3934.98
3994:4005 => 4000.76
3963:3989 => 3971.39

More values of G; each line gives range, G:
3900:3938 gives -4.37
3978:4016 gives -4.42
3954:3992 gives -4.40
